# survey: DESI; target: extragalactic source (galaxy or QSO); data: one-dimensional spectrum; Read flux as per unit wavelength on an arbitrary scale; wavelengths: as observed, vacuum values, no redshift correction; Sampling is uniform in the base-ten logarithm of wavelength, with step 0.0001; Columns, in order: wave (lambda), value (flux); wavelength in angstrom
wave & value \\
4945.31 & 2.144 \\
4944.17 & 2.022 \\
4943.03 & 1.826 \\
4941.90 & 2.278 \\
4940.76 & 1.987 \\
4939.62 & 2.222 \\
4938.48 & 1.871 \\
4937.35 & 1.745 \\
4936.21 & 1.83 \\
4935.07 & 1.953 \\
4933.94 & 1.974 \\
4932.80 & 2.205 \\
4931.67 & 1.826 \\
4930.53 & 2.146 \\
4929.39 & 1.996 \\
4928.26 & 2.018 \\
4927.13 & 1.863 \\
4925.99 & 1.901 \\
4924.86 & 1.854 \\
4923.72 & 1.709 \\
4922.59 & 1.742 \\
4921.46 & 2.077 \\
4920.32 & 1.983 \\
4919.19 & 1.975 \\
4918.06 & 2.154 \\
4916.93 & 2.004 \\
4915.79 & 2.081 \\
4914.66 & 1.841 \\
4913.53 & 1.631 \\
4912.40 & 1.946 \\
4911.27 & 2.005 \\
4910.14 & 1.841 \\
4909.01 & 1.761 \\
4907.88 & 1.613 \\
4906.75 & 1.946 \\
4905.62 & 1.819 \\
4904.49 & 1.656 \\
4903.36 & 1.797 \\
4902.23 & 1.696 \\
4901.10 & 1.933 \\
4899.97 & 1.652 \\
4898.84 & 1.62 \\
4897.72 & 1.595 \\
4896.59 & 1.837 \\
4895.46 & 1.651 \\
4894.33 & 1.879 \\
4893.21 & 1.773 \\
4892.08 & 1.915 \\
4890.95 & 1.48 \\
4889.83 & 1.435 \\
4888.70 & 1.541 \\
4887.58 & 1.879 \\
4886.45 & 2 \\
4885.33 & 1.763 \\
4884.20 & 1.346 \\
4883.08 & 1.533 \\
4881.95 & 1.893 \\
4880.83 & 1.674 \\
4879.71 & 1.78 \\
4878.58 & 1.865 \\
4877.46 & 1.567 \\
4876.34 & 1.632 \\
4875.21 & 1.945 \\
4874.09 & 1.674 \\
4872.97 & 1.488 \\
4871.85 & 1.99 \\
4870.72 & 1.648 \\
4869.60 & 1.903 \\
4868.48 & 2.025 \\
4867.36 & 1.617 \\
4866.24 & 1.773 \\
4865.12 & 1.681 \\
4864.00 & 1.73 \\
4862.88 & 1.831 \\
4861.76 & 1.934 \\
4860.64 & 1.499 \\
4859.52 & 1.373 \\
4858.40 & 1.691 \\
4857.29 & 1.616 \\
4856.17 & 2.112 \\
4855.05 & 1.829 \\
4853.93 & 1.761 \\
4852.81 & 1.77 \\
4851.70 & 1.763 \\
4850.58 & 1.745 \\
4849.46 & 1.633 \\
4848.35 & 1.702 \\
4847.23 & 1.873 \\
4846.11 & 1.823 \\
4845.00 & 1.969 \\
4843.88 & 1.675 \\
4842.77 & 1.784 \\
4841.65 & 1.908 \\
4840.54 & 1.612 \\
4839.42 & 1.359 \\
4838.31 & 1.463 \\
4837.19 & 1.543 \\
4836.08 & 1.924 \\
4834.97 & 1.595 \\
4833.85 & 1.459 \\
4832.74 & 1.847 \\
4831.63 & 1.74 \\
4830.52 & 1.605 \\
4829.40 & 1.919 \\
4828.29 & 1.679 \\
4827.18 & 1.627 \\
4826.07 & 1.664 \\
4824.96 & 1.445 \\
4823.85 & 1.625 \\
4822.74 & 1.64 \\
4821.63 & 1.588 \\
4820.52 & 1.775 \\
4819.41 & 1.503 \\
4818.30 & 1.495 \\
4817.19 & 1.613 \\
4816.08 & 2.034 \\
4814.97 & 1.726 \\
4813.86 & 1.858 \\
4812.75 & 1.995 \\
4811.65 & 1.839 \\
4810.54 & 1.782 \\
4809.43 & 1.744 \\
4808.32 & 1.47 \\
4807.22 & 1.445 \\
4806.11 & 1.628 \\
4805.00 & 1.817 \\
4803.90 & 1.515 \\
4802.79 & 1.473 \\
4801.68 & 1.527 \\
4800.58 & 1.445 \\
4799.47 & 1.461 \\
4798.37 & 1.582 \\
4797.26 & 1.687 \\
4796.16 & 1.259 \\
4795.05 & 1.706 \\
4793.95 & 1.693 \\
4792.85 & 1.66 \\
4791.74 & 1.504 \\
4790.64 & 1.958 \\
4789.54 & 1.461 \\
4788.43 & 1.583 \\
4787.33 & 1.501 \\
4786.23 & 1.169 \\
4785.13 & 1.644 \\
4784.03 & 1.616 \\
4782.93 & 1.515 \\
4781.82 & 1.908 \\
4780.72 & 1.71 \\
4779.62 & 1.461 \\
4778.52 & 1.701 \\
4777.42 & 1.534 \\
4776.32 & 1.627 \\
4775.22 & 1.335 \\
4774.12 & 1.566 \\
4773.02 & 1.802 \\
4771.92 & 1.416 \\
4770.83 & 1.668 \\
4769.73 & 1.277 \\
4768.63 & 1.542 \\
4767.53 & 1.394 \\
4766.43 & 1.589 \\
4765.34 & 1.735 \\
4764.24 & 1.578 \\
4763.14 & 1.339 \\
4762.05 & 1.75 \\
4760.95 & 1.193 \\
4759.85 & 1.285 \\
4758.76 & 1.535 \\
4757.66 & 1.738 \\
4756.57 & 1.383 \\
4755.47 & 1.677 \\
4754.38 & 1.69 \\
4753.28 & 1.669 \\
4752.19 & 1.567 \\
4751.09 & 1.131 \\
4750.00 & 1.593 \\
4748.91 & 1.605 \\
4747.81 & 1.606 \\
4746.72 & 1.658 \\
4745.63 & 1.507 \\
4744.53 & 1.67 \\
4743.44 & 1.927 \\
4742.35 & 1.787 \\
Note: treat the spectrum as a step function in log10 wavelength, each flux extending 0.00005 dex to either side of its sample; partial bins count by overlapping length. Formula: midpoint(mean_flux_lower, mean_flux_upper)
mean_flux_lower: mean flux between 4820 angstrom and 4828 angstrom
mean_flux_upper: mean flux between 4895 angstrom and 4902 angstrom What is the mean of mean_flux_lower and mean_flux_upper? 1.67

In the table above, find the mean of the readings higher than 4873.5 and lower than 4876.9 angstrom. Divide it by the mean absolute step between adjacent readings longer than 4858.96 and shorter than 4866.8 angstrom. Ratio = 12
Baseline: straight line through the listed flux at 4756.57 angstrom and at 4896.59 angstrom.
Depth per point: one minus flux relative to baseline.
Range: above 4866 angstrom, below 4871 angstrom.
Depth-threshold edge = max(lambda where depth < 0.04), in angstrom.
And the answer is 4869.60 angstrom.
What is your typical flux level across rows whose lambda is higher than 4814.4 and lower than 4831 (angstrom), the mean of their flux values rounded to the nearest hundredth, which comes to 1.66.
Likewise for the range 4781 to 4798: 1.59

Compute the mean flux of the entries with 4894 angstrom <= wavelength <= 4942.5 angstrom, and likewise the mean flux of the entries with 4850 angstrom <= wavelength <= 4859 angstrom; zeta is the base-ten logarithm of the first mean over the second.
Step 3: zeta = 0.024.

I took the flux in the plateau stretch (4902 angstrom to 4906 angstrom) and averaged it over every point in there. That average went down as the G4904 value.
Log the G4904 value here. 1.74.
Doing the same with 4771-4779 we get 1.57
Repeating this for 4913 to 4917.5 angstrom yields 1.89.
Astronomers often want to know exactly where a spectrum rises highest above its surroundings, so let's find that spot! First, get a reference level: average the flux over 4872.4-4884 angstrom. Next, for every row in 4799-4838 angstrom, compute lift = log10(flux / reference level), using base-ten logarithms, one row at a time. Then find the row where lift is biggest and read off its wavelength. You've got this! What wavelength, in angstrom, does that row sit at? 4816.08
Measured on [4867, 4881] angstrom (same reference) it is 4868.48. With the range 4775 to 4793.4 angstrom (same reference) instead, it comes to 4790.64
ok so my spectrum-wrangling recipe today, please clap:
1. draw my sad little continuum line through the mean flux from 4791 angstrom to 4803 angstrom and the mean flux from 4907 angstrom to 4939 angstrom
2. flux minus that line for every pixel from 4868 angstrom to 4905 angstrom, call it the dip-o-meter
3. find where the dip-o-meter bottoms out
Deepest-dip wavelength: 4884.20 angstrom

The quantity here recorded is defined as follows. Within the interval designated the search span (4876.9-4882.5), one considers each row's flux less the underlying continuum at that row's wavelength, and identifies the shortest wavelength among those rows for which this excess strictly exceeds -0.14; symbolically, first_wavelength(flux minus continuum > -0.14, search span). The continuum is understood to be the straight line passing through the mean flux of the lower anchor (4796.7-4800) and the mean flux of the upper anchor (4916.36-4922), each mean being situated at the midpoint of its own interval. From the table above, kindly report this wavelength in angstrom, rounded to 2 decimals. 4878.58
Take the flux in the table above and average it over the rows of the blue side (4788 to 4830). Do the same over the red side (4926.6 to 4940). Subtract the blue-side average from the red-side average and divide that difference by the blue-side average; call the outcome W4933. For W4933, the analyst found 0.20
